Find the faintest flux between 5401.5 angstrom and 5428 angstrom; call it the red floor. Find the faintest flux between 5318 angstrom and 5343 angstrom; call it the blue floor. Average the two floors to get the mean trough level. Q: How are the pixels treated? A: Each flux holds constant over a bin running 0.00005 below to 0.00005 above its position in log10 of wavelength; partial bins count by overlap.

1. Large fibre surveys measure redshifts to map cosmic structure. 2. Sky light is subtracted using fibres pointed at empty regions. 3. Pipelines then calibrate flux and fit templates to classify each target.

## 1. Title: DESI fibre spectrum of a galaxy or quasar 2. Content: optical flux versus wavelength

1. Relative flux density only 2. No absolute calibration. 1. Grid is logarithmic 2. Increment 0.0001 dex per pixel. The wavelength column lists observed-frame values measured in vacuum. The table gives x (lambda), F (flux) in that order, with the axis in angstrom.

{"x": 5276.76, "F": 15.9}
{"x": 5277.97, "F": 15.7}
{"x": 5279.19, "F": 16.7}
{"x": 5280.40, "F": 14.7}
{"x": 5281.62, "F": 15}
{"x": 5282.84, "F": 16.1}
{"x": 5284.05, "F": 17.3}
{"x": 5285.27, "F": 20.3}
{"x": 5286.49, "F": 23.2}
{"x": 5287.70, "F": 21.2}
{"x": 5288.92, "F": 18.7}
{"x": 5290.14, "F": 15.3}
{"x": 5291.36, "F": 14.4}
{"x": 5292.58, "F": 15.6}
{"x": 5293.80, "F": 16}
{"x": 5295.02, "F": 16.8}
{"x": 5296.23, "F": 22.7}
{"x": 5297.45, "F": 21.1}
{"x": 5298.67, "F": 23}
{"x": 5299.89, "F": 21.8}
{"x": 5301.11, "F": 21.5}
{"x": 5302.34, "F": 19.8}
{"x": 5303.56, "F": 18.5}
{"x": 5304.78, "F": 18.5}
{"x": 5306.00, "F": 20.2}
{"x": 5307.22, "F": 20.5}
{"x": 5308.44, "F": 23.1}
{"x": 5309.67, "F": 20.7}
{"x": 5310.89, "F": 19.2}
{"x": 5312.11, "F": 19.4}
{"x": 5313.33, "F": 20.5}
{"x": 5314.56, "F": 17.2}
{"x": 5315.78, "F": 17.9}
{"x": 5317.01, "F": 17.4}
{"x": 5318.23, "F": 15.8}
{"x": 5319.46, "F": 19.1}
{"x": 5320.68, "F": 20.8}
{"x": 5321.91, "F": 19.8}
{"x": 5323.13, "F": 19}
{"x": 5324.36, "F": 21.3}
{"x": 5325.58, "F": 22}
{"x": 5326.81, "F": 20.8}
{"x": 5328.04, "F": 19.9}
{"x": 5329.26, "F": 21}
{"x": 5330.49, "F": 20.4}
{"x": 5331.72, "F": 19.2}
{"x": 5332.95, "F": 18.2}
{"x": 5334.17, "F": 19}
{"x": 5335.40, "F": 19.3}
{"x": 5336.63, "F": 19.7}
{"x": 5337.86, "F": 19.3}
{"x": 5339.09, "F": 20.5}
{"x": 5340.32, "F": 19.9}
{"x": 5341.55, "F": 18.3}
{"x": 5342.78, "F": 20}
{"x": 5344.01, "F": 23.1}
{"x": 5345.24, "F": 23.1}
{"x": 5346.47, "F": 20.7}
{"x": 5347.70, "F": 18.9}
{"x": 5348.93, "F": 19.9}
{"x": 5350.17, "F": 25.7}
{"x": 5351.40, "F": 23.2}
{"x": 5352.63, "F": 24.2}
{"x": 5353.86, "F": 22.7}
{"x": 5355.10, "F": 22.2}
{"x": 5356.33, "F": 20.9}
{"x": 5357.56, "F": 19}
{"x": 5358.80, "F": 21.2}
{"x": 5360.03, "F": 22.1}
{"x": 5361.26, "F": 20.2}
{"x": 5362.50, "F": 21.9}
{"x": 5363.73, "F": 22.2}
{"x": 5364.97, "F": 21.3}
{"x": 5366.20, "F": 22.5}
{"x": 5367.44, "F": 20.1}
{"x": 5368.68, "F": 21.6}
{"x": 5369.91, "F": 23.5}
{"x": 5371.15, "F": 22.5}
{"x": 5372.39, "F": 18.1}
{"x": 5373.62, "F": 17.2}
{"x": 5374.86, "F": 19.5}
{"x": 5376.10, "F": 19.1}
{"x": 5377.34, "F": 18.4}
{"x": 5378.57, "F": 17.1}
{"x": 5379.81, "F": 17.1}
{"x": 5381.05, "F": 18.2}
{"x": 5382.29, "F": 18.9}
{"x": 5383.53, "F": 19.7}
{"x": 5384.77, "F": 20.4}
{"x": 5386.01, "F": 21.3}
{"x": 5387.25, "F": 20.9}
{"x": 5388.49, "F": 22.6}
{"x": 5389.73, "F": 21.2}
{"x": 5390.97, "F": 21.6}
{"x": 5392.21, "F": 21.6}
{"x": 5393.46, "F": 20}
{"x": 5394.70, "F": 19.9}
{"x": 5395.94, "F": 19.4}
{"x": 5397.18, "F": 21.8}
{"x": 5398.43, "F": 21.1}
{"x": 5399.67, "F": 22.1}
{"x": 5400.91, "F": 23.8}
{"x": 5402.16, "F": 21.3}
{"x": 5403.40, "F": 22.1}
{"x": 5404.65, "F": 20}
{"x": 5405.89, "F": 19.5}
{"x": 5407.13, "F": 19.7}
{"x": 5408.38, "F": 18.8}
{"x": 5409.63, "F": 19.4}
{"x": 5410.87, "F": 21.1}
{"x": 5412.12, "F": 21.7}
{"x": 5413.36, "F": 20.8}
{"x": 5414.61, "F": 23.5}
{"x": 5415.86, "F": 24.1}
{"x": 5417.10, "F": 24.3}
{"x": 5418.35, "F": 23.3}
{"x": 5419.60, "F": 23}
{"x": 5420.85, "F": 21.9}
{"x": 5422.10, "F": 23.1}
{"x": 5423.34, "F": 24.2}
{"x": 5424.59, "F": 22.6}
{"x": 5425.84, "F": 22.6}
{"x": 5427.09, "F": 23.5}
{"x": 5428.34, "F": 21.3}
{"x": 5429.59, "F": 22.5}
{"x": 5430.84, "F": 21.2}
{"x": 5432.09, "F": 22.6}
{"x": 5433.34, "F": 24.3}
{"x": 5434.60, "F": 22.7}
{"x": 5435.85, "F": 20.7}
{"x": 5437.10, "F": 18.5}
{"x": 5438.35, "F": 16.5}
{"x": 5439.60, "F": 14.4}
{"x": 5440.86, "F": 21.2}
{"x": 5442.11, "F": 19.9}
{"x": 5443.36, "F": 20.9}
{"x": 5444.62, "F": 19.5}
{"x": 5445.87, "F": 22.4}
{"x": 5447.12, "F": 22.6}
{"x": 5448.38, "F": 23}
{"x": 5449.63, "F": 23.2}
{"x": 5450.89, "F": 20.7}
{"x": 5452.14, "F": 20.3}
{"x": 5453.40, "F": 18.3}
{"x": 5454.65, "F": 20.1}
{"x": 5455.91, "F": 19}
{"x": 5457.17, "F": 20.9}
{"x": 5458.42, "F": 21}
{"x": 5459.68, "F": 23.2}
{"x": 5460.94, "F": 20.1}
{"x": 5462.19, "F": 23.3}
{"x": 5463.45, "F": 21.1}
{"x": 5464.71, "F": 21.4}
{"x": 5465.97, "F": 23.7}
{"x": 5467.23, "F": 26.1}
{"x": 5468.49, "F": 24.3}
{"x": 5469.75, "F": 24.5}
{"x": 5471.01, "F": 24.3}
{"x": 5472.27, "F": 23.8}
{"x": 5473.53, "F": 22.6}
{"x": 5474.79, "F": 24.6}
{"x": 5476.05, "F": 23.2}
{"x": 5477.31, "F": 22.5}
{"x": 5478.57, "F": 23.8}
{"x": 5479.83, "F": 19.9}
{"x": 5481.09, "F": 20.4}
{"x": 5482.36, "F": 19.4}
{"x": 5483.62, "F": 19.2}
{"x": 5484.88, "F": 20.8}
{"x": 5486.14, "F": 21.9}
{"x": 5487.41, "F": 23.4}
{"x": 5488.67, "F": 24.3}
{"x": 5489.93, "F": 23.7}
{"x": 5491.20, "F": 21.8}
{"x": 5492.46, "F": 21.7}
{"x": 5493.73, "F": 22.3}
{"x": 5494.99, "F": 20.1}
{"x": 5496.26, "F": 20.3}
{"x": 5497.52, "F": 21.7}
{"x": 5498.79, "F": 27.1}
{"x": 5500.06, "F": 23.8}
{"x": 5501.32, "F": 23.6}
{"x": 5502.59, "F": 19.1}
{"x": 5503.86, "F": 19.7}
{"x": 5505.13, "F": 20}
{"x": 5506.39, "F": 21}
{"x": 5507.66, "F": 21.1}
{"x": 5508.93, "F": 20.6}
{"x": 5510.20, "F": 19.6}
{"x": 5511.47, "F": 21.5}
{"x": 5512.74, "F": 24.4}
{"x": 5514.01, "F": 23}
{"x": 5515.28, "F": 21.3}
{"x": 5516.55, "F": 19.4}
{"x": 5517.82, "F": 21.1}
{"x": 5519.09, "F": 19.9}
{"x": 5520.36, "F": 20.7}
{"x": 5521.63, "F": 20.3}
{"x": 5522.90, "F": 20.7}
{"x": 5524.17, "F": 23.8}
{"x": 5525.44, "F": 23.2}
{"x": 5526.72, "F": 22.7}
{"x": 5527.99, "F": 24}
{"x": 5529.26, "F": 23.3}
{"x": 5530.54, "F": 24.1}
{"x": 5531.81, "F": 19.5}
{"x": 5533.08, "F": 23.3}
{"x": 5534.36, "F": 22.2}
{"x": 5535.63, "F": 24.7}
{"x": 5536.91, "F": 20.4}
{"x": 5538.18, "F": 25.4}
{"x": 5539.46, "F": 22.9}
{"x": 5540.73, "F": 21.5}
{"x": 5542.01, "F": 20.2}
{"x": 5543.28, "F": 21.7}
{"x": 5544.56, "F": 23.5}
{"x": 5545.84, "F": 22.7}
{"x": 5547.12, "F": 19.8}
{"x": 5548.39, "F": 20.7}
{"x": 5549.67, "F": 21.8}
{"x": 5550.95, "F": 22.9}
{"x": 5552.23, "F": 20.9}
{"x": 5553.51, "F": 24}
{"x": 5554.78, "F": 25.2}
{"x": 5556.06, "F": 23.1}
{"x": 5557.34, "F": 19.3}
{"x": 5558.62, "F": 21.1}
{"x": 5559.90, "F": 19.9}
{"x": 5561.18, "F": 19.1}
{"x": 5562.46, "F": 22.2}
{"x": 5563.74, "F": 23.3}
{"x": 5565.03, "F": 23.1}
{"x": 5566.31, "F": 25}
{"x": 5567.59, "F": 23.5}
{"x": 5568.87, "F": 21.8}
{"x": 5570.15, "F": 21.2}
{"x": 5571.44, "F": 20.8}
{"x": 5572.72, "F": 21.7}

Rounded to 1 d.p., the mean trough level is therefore 17.3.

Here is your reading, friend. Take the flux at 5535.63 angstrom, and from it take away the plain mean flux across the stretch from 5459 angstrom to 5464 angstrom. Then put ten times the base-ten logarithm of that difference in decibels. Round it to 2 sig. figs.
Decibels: 4.4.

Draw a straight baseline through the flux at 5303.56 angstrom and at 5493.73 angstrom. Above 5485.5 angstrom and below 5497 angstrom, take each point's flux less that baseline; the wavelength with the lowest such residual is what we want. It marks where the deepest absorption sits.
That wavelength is 5494.99 angstrom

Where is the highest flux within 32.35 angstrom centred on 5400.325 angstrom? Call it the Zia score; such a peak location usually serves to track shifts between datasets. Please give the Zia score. 5415.86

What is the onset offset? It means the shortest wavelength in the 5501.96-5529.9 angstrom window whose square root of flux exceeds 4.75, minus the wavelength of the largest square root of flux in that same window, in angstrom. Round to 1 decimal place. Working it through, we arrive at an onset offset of 0.0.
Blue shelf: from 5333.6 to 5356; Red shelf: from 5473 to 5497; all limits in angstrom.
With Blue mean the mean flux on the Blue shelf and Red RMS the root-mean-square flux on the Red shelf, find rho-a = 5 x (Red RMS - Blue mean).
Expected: 4.3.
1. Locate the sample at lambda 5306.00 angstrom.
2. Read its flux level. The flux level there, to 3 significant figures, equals 20.2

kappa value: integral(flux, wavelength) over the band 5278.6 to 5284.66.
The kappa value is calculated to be 97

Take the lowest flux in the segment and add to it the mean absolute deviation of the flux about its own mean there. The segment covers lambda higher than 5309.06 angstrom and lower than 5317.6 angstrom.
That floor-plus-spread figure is 18.4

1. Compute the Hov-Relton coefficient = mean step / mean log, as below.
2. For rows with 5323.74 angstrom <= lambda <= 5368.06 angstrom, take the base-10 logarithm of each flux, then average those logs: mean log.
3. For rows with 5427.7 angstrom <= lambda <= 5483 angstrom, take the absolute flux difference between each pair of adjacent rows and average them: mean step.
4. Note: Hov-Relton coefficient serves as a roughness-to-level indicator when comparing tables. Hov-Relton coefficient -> 1.23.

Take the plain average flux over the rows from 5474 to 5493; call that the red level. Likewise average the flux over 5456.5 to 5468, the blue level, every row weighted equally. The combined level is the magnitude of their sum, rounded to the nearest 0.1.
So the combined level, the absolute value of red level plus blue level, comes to 44.4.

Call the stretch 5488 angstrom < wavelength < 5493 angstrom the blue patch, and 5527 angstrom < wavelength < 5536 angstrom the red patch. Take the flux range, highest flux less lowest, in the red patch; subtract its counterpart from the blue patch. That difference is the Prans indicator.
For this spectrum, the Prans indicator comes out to 2.6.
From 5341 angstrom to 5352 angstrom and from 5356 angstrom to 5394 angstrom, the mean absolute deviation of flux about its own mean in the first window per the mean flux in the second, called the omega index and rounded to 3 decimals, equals 0.102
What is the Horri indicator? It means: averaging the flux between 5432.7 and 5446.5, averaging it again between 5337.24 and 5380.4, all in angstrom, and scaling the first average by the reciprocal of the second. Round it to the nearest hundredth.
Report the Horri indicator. 0.97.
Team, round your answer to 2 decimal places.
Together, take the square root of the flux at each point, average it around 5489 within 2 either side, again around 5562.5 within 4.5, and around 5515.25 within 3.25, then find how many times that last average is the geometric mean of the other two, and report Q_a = 0.98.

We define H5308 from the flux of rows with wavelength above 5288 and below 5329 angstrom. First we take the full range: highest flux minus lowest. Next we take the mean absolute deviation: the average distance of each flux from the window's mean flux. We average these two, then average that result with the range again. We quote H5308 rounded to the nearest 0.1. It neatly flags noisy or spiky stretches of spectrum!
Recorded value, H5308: 7.0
